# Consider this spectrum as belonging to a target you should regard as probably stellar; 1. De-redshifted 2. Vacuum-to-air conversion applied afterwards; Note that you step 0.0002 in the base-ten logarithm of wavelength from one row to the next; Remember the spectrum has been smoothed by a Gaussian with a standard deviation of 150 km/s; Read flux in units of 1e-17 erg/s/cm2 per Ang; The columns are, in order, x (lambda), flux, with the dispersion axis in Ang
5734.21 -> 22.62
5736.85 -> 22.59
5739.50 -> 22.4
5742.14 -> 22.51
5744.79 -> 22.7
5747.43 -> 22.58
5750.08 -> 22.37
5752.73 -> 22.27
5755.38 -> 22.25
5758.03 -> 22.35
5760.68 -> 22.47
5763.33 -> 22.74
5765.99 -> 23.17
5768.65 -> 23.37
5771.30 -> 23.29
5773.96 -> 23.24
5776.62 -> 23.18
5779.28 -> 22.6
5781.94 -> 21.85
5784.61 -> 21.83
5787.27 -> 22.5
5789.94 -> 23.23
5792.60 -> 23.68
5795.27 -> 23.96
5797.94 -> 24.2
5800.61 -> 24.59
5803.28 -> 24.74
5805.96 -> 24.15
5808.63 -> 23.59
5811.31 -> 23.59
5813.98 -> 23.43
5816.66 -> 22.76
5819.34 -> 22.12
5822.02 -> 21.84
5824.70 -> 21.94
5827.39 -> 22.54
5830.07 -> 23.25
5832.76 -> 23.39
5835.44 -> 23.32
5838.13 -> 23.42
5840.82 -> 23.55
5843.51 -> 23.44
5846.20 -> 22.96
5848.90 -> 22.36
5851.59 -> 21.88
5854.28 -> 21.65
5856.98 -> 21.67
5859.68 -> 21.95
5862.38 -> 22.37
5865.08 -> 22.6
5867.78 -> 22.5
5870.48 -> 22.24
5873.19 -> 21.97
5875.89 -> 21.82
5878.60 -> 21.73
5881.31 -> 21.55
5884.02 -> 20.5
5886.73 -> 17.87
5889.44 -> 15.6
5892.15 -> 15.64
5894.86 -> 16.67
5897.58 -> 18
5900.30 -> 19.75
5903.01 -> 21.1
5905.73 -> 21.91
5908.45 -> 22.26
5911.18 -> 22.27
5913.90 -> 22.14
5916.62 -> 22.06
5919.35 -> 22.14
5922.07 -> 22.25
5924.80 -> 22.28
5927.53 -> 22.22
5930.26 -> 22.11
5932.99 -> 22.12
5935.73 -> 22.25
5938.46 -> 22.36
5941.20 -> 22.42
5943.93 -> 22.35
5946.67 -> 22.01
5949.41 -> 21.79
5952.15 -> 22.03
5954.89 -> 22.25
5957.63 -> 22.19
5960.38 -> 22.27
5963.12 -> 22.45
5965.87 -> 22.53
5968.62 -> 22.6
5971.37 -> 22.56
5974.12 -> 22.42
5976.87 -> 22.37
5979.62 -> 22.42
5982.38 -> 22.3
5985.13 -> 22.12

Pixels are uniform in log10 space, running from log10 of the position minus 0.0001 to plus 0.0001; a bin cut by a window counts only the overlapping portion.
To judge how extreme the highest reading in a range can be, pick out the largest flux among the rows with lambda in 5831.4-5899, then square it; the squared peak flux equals 555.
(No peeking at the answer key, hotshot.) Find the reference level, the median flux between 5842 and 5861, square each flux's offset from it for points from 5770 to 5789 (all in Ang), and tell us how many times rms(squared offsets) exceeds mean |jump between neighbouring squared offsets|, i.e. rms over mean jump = 3.2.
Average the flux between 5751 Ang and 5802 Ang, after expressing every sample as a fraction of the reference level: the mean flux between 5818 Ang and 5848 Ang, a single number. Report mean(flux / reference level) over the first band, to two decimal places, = 1.00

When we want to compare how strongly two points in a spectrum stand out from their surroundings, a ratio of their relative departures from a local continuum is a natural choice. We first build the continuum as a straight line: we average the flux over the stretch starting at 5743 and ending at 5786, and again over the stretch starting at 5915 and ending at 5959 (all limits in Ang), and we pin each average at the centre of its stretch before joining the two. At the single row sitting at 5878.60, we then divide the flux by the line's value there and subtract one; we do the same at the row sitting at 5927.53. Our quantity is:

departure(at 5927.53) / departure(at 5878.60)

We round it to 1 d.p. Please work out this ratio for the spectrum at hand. 0.0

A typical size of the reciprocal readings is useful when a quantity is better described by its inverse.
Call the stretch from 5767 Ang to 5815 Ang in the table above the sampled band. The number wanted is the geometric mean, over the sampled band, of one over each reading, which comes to 0.0428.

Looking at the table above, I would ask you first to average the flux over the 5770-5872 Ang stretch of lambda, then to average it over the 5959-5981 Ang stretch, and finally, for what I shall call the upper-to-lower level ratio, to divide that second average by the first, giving 0.98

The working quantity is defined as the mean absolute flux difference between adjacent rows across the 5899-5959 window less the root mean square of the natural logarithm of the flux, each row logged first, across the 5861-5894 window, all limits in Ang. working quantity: -2.80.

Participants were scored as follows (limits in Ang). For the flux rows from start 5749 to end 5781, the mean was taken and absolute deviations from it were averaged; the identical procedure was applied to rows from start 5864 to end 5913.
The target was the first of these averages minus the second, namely -1.7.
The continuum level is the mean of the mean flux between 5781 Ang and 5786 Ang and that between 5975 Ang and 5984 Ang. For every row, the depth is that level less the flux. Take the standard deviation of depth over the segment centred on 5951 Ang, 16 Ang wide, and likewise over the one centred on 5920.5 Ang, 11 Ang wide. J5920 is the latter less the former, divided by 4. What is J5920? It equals -0.02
